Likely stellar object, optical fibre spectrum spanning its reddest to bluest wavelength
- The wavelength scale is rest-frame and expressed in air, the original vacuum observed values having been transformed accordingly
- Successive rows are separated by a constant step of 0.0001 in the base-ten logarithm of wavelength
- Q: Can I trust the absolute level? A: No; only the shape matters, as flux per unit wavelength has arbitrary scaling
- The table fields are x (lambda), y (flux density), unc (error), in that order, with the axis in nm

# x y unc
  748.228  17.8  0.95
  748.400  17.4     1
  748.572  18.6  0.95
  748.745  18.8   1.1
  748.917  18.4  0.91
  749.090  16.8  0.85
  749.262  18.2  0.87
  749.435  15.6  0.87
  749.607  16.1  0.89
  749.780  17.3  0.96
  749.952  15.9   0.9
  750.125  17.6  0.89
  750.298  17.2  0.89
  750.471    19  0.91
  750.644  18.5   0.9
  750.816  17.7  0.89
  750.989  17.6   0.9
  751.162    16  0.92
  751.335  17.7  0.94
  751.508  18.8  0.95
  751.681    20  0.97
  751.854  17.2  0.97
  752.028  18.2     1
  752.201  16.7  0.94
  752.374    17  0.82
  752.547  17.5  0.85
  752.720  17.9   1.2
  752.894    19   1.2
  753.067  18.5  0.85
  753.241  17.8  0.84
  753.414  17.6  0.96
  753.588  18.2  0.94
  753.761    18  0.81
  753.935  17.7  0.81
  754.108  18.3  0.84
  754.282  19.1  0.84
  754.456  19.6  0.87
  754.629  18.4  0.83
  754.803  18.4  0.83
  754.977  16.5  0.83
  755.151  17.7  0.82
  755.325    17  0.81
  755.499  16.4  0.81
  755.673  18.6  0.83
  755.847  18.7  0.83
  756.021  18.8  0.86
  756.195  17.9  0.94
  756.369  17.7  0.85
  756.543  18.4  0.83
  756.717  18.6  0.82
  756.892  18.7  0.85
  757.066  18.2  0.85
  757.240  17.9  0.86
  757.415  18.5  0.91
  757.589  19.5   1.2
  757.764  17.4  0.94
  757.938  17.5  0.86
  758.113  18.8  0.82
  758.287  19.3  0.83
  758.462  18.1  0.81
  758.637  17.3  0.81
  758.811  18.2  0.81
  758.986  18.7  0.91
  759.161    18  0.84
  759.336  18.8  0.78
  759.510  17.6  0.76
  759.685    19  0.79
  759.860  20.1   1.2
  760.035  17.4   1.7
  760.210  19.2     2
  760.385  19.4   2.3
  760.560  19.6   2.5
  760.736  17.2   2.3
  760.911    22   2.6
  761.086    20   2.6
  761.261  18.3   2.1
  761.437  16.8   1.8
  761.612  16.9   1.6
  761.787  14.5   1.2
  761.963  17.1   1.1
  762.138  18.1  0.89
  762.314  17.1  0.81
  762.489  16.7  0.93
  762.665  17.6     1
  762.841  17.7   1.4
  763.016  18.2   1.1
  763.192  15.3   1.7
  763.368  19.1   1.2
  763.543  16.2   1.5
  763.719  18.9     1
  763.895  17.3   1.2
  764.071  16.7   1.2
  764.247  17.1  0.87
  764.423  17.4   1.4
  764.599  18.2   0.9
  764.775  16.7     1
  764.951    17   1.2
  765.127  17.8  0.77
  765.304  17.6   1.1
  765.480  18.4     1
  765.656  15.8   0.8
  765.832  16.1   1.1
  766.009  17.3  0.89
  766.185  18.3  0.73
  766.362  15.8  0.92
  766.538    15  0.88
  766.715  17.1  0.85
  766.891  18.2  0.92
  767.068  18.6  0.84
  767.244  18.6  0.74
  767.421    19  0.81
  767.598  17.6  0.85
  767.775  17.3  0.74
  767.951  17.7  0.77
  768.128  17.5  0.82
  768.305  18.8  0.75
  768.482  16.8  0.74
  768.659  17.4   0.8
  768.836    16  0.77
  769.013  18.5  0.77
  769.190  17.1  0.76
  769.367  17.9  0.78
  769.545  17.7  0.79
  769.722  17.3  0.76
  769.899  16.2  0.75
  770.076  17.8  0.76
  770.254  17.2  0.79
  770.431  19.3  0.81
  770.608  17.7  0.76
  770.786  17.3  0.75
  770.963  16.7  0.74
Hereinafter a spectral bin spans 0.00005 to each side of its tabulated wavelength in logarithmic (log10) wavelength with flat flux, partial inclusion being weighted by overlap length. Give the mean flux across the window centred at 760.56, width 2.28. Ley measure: 18.7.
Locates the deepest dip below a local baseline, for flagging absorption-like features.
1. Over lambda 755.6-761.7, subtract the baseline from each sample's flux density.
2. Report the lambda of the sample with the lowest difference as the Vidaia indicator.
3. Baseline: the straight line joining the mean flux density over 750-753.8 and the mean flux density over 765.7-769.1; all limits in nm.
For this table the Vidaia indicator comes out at 761.437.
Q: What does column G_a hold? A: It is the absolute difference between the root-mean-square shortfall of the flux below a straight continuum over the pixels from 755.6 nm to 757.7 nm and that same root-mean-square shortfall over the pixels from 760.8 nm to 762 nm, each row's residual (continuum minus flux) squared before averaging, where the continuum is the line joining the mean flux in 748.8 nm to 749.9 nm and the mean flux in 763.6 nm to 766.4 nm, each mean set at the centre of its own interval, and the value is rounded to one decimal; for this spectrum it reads 1.0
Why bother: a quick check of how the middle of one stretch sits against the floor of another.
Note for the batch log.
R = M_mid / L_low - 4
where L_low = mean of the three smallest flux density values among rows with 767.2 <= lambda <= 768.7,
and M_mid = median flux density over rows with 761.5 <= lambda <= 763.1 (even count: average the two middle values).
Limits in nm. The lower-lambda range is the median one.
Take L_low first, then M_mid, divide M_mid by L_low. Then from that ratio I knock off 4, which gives -3.00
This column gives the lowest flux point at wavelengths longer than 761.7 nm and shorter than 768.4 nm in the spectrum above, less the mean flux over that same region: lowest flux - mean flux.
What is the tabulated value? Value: -2.9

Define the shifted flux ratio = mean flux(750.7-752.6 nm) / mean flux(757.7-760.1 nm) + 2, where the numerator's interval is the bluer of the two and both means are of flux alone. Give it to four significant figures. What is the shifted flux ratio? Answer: 2.966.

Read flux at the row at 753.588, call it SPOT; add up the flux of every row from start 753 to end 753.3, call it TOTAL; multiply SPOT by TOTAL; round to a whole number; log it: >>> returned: 661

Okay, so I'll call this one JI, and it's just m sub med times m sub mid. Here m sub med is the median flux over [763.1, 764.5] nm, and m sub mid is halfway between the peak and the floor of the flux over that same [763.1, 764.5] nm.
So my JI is 296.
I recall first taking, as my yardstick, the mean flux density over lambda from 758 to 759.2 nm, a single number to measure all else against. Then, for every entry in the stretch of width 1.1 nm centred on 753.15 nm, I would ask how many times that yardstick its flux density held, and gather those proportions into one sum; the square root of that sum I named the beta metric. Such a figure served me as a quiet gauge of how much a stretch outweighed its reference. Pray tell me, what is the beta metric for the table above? 2.44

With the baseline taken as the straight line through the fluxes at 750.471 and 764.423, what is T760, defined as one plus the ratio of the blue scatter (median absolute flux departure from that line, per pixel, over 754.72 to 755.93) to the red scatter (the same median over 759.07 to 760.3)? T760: 1.9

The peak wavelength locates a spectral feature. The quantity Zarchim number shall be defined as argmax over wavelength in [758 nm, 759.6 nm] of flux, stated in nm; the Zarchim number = 758.287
